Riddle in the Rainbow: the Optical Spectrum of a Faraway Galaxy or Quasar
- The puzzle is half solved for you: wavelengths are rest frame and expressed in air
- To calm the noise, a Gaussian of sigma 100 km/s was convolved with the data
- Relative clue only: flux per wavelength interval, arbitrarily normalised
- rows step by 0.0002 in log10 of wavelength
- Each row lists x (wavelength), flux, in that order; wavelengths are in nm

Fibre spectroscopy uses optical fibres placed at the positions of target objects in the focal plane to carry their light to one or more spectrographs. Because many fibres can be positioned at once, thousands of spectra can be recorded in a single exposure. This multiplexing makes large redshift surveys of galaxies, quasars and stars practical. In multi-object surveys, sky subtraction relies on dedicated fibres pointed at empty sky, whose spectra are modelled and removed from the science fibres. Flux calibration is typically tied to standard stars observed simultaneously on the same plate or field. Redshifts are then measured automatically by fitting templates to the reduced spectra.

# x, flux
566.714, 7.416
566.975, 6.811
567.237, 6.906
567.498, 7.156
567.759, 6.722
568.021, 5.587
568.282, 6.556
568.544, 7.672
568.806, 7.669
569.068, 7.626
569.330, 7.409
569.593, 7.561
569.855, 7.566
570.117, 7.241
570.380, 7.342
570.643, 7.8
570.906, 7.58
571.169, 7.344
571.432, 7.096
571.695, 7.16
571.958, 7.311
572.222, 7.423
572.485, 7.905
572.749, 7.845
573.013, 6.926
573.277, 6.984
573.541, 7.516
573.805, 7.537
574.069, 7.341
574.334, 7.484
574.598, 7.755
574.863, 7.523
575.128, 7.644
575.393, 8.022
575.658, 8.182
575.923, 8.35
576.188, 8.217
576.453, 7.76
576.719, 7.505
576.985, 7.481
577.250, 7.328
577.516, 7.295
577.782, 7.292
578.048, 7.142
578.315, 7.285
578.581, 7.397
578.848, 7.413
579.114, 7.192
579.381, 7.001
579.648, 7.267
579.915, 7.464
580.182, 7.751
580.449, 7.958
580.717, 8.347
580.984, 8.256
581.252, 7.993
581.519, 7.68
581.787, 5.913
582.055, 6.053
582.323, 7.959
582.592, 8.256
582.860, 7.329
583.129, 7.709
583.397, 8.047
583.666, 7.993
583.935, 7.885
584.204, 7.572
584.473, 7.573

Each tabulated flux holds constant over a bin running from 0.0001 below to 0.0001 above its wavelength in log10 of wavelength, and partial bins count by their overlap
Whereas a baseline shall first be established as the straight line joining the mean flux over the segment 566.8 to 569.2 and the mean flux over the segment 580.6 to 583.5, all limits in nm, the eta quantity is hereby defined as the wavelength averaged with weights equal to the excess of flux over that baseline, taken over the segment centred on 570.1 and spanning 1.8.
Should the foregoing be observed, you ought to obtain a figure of 570.16 nm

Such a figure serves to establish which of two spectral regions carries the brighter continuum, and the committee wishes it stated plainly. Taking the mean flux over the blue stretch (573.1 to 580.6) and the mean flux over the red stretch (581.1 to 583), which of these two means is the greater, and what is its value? 7.54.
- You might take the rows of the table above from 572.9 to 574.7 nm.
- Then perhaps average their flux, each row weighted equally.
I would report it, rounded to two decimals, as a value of 7.36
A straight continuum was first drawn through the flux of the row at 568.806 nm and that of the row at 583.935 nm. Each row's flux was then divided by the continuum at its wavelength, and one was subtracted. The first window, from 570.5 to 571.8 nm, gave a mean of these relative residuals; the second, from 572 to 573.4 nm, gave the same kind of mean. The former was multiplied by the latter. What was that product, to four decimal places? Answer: 0.0016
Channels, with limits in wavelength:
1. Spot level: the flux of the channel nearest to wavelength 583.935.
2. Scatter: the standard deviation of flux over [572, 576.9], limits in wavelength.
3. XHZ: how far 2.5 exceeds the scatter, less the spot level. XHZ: -5.8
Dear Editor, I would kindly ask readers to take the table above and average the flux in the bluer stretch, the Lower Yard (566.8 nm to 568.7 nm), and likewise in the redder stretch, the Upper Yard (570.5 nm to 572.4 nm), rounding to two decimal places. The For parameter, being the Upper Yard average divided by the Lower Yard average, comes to 1.09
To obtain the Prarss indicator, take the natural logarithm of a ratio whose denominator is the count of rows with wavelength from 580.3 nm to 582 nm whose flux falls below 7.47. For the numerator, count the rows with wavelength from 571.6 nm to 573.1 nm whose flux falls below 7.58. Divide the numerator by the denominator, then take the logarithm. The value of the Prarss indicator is 1.4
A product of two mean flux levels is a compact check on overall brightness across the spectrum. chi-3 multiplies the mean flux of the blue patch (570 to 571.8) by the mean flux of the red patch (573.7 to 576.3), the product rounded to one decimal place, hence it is 57.5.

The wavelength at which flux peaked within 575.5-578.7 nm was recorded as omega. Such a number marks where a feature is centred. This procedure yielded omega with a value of 575.923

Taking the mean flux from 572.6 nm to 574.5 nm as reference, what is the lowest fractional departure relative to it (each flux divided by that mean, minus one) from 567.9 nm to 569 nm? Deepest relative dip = -0.24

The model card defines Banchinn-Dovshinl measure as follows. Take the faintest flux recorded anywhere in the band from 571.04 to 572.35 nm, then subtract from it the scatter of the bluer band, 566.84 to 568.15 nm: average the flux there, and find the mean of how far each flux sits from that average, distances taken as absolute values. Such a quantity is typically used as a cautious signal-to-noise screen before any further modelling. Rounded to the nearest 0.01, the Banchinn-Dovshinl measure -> 6.68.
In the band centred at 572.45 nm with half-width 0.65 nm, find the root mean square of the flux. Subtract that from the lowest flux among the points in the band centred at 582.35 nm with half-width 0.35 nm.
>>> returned -1.4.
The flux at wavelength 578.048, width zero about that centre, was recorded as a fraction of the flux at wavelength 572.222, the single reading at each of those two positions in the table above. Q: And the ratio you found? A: 0.96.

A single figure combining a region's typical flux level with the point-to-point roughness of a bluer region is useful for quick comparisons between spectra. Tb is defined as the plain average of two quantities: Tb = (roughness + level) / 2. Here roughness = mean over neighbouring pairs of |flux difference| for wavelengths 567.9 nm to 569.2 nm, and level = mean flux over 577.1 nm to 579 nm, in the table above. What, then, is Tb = 3.92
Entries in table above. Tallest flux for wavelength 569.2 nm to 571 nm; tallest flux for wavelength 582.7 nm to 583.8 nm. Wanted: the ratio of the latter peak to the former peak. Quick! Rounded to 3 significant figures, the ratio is 1.03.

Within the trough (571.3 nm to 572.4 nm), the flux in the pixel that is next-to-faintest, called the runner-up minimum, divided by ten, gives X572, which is 0.716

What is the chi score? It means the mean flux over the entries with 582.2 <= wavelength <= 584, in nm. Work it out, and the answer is 7.88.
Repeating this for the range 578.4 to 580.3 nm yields 7.35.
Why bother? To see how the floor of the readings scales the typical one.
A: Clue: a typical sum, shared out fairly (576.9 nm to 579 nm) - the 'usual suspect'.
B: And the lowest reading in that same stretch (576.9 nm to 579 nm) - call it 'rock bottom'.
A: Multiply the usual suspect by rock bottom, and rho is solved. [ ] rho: 52.3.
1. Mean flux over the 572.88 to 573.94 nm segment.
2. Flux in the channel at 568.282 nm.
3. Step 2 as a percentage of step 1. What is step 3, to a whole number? 91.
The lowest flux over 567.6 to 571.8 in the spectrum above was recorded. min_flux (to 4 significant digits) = 5.587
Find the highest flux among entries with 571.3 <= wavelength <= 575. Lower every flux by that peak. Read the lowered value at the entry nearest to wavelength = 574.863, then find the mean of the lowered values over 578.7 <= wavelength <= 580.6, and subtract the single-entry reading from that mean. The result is -0.1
